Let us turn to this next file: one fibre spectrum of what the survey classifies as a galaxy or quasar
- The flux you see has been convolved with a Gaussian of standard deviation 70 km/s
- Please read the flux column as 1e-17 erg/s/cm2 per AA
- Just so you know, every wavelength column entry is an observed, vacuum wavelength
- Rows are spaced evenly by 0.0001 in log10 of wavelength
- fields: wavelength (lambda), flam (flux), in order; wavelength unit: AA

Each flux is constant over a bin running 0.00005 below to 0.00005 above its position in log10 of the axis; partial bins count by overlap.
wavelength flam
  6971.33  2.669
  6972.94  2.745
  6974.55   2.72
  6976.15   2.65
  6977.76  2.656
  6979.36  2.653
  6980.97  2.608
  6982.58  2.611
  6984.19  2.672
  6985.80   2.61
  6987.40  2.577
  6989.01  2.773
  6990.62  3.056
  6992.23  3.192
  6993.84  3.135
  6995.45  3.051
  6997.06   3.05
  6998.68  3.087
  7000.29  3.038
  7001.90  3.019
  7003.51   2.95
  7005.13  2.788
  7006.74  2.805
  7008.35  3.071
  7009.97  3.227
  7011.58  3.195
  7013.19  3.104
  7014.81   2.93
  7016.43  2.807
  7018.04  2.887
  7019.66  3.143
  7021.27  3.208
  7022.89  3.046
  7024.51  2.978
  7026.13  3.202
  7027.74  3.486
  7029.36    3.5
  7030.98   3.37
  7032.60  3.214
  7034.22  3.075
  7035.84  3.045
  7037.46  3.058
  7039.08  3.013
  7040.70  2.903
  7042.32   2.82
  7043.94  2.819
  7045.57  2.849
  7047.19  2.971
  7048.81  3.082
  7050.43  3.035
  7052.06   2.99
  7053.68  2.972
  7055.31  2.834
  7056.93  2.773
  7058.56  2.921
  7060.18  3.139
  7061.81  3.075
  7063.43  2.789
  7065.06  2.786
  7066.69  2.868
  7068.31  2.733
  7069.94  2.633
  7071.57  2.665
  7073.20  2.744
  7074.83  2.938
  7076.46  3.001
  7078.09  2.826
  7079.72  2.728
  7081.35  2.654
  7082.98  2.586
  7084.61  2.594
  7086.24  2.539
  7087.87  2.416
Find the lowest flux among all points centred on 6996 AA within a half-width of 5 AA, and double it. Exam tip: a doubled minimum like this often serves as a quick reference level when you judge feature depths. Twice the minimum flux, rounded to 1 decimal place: 6.1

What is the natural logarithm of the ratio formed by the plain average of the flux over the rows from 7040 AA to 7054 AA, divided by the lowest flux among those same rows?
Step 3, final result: 0.04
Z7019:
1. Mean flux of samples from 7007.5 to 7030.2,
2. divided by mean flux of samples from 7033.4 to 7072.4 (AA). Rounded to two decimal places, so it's 1.07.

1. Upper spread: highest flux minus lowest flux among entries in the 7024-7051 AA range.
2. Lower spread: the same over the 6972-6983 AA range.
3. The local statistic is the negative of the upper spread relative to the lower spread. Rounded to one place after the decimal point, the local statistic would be -5.0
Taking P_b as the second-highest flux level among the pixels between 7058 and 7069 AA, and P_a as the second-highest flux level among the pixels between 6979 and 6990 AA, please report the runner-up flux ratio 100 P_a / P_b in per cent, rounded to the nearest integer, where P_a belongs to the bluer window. 87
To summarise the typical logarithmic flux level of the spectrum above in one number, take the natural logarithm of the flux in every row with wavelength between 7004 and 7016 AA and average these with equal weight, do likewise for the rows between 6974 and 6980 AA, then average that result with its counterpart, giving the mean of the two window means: 1.04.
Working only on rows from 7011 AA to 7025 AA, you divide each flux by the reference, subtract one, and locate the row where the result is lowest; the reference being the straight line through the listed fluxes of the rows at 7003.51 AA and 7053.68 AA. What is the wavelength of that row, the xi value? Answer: 7016.43 AA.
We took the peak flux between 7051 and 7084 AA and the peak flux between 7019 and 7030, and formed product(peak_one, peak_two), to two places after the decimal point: 10.99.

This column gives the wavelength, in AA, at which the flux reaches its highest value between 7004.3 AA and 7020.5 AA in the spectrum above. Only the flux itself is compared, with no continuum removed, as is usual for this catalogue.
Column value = 7009.97 AA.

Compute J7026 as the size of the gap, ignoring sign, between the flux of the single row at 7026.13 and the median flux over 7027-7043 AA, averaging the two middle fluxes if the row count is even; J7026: 0.14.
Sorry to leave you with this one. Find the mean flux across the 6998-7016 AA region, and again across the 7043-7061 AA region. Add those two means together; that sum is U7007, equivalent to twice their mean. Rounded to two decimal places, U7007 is 5.96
